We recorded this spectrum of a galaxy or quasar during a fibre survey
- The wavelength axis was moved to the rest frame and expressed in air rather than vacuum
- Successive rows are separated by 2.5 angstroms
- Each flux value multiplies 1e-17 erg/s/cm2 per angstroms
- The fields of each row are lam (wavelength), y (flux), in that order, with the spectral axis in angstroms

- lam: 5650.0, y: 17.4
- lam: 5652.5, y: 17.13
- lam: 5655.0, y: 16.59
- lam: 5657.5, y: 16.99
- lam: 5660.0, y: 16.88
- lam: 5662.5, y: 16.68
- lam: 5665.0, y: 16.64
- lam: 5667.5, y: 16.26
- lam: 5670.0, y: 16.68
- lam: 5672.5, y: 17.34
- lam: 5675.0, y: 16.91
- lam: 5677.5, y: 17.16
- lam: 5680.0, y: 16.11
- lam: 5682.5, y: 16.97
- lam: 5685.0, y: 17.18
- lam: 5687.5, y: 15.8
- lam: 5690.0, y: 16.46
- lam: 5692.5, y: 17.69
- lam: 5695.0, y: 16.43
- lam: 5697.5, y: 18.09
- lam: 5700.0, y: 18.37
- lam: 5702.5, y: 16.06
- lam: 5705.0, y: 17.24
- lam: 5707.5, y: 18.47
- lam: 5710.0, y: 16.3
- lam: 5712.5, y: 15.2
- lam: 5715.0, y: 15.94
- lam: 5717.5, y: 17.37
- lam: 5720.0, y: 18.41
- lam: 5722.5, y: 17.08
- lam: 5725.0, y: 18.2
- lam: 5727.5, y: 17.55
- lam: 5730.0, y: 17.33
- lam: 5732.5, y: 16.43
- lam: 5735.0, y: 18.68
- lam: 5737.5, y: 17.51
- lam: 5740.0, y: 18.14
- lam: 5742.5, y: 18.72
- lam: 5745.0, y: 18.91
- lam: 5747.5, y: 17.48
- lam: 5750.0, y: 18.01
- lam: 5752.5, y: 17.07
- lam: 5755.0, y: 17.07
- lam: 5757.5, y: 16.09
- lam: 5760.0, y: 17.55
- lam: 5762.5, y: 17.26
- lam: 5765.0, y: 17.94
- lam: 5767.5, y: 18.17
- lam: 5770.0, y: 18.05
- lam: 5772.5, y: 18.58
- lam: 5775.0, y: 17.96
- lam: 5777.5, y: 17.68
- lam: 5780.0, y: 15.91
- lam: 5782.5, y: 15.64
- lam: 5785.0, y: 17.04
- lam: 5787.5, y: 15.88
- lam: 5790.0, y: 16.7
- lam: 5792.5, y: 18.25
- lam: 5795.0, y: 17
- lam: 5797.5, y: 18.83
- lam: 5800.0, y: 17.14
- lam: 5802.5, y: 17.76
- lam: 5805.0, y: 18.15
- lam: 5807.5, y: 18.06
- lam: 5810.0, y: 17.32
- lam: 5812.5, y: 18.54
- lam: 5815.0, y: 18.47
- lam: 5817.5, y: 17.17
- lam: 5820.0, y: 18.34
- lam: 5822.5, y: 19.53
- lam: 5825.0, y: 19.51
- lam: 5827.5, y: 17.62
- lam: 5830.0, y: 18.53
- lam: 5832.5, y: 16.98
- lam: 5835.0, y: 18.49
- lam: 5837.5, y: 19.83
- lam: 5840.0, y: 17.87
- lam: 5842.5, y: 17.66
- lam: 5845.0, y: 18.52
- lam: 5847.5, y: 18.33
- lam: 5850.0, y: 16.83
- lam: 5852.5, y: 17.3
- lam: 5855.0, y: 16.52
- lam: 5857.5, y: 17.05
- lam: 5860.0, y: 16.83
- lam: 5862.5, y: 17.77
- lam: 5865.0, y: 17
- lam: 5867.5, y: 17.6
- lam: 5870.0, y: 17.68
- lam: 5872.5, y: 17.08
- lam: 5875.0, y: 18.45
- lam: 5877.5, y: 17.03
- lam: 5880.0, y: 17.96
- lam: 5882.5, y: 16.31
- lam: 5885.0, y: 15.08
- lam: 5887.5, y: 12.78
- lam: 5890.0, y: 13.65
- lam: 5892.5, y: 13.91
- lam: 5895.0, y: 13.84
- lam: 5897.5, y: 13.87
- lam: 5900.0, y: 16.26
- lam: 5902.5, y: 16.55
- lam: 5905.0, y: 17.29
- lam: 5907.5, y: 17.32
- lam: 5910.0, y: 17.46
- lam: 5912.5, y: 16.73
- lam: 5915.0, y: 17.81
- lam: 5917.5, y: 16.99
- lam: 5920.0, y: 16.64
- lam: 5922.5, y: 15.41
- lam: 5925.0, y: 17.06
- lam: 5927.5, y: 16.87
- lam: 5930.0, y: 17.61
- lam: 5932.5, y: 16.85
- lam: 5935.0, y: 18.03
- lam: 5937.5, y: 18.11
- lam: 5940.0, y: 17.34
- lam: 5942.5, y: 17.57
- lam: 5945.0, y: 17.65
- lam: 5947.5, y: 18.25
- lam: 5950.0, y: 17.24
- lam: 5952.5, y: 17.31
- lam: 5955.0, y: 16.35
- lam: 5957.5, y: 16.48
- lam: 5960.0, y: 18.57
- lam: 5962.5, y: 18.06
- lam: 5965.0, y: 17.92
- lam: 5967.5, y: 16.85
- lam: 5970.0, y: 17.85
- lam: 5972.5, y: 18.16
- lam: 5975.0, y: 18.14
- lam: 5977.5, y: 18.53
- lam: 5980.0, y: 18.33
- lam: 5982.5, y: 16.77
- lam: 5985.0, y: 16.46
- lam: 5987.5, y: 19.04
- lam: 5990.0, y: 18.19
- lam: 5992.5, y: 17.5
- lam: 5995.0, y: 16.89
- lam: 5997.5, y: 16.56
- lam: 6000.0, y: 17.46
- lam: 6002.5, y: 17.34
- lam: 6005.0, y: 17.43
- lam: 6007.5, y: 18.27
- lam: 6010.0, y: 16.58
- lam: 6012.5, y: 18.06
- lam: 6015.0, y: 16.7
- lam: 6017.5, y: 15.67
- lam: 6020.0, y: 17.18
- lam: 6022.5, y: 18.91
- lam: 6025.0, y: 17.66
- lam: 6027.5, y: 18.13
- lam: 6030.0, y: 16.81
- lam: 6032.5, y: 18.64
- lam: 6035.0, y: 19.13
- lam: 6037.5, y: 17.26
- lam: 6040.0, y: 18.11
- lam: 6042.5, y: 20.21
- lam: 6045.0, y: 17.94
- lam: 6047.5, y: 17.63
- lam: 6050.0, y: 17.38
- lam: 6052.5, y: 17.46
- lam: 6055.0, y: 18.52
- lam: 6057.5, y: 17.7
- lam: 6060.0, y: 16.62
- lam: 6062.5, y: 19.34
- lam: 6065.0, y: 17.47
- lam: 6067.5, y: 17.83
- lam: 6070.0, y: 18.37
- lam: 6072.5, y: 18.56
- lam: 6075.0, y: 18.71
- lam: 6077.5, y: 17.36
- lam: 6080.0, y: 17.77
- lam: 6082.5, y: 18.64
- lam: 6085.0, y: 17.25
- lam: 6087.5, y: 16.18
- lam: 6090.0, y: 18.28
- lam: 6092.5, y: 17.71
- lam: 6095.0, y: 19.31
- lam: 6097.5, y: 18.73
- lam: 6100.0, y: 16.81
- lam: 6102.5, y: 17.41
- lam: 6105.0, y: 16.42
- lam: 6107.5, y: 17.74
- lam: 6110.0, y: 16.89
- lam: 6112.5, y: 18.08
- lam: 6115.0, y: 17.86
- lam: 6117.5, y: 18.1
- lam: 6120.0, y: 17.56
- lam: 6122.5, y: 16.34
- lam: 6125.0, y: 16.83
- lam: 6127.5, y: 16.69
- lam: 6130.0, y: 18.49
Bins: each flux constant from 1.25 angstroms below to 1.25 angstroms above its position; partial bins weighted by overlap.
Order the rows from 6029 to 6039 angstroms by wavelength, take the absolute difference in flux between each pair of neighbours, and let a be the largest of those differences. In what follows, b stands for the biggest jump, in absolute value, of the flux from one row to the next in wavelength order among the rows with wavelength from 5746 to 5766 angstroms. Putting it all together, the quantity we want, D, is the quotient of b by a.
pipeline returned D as 0.8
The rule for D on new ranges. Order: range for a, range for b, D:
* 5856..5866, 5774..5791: 1.9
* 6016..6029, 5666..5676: 0.4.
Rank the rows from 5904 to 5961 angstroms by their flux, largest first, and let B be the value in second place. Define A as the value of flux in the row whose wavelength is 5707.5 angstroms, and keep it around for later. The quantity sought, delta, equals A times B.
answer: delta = 337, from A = 18.47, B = 18.25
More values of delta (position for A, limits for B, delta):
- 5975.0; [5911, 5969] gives 331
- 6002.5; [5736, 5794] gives 325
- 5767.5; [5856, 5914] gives 326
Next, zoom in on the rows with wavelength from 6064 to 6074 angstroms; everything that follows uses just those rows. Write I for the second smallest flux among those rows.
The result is 17.83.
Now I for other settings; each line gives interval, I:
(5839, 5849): 17.87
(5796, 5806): 17.76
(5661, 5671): 16.64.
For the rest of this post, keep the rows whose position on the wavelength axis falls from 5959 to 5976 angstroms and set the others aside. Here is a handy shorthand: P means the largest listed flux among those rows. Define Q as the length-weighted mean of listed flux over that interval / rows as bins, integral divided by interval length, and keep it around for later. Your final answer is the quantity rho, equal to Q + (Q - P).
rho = 17.3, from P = 18.57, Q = 17.9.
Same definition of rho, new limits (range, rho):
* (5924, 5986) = 16.5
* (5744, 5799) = 15.9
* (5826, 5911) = 13.9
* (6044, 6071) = 16.3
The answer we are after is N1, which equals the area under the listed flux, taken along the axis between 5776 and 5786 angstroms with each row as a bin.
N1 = 166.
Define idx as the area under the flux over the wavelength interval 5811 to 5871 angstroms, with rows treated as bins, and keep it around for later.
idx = 1075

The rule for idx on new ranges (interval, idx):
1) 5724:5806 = 1438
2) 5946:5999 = 932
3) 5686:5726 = 683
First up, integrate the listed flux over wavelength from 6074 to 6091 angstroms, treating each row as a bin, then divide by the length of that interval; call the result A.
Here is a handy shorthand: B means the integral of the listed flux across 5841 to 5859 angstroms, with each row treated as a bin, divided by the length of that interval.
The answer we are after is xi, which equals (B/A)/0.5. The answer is 1.97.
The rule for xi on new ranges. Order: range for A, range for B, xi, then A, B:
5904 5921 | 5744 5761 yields 2.03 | 17.2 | 17.4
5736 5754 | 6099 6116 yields 1.93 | 18.0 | 17.3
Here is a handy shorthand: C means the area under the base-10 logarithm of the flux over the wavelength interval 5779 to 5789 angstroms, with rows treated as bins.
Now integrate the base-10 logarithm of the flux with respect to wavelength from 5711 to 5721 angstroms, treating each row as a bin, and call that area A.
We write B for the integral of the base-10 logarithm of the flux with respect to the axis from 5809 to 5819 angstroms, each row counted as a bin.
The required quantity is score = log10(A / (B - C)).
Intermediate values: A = 12.2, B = 12.5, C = 12.08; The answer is 1.43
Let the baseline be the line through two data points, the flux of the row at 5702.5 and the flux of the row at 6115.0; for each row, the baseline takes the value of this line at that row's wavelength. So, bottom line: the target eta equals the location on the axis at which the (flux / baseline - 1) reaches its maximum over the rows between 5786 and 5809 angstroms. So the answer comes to 5797.5 angstroms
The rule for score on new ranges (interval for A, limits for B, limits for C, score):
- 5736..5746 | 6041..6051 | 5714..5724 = 1.70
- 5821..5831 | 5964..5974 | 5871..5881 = 2.81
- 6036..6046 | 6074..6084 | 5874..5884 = 1.84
